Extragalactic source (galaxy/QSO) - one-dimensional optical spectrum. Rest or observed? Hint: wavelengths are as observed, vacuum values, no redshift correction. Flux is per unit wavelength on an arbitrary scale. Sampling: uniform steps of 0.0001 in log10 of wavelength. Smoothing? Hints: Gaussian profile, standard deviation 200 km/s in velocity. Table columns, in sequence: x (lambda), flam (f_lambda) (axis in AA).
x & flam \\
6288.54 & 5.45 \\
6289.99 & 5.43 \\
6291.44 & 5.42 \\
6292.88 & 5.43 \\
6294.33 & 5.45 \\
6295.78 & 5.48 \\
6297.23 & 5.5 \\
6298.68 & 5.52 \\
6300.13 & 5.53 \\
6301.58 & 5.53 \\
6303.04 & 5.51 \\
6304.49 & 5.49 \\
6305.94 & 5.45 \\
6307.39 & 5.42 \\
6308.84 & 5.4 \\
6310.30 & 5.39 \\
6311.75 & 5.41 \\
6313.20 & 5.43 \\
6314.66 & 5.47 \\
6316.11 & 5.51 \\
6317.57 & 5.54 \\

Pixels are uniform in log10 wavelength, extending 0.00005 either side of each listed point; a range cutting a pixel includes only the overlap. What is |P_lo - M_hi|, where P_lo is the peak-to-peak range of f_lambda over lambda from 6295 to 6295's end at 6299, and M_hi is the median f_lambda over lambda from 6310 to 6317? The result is 5.39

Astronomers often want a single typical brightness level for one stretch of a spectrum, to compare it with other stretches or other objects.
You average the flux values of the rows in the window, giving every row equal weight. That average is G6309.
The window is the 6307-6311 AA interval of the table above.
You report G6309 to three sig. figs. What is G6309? 5.40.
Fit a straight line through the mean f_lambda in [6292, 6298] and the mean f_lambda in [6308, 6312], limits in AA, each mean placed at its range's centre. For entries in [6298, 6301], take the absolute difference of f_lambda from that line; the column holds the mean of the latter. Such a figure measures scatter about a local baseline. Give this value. 0.08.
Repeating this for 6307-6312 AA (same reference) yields 0.01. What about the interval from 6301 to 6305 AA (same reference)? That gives 0.08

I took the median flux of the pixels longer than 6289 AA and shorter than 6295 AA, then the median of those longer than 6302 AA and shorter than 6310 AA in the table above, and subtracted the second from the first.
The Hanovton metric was -0.02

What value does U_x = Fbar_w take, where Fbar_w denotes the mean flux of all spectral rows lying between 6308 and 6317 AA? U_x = 5.43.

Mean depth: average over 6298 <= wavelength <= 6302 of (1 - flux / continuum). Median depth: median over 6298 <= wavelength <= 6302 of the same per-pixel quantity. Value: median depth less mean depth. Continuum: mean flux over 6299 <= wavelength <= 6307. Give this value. -0.0006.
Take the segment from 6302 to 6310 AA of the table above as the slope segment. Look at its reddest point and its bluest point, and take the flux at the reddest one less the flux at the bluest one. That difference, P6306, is -0.11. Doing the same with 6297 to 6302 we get 0.03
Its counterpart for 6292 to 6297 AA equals 0.05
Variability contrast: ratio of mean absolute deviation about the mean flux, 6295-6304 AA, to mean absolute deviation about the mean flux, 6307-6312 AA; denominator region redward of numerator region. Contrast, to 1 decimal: 1.5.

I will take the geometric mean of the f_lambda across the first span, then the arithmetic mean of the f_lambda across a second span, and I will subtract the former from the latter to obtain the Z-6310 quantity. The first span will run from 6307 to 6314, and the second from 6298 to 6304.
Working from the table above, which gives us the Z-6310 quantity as 0.11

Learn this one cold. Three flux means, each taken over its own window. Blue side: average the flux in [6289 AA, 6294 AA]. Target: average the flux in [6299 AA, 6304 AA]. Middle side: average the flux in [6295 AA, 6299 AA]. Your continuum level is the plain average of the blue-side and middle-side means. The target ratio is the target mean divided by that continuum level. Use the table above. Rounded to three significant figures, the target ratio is 1.01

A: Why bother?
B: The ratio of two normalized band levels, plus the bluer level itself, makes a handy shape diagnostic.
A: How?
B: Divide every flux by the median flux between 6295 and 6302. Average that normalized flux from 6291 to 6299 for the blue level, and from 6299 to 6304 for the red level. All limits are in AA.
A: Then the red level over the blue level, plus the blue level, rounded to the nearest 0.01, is 2.00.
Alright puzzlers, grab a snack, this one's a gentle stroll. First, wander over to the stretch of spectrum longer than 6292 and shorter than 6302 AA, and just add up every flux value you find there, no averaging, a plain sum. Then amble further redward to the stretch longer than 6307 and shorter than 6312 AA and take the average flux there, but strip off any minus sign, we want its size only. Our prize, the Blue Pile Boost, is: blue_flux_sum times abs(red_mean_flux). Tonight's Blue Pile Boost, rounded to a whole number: 208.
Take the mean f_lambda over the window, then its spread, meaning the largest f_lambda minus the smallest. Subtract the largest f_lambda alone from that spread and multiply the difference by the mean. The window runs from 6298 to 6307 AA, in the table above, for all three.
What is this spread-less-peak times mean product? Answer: -30.0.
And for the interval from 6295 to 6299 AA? -30.1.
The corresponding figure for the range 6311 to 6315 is -29.4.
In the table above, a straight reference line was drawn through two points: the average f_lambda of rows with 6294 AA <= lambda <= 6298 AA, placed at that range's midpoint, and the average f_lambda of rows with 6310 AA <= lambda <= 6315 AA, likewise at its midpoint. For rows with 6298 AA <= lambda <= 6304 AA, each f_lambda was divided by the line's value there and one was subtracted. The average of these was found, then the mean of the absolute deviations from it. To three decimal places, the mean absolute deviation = 0.001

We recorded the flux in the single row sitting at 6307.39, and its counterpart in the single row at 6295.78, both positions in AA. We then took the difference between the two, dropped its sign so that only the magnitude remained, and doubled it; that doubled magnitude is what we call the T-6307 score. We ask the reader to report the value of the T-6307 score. 0.12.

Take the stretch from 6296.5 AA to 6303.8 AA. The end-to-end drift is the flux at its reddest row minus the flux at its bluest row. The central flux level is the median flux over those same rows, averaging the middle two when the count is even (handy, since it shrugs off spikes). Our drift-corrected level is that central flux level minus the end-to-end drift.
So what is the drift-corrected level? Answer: 5.51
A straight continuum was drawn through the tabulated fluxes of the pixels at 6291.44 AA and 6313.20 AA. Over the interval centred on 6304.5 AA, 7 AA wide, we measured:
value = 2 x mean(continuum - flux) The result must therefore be -0.11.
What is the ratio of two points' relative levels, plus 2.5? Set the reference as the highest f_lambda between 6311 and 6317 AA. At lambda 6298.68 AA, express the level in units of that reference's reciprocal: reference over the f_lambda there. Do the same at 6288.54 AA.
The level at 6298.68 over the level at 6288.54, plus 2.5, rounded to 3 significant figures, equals 3.49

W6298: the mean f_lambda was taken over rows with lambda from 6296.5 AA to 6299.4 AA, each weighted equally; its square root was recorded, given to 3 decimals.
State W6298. 2.347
